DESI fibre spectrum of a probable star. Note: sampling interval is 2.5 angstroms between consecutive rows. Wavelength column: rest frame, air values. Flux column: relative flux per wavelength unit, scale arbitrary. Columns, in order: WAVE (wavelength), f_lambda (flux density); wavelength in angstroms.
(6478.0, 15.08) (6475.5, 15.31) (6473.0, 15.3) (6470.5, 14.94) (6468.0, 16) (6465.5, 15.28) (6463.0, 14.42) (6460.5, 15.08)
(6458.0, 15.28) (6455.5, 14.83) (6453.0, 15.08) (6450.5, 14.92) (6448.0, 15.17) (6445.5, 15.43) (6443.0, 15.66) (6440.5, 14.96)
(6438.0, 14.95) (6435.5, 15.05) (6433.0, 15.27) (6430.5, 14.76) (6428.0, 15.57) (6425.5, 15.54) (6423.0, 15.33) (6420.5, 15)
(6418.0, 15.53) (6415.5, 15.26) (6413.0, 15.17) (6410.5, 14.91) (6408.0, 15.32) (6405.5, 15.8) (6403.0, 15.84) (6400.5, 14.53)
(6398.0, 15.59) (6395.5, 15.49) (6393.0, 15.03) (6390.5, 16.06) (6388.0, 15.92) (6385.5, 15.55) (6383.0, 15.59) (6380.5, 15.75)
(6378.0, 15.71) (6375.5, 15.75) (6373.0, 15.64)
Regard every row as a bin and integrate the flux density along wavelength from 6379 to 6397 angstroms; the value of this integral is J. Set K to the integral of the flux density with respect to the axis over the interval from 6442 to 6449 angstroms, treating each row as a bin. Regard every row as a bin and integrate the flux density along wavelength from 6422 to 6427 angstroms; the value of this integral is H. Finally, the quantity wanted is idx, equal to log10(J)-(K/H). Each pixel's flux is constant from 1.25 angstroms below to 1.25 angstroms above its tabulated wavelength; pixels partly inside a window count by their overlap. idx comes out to 1.1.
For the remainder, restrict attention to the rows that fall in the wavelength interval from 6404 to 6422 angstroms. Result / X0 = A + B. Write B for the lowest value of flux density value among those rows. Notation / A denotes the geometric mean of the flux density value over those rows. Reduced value 30.2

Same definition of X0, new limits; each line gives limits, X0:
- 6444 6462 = 29.9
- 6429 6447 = 29.9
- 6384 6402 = 30.0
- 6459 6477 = 29.6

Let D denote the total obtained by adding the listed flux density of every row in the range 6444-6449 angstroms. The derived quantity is 30.6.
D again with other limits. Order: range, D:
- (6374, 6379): 31.5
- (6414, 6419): 30.8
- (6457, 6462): 30.4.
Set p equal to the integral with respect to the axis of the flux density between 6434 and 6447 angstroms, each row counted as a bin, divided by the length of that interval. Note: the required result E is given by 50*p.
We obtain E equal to 761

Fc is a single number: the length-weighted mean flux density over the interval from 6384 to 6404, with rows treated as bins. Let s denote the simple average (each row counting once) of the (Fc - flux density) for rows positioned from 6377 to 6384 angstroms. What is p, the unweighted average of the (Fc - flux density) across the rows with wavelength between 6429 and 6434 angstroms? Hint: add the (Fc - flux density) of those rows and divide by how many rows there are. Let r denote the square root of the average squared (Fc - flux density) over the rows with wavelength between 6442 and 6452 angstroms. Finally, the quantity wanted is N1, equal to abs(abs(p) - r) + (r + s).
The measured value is 0.30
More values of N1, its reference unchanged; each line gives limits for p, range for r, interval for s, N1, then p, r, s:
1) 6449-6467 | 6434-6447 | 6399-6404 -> 0.83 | 0.51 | 0.41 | 0.31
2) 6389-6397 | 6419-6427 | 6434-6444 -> 0.92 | -0.03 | 0.30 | 0.34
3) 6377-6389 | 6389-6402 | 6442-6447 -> 0.84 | -0.21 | 0.54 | -0.05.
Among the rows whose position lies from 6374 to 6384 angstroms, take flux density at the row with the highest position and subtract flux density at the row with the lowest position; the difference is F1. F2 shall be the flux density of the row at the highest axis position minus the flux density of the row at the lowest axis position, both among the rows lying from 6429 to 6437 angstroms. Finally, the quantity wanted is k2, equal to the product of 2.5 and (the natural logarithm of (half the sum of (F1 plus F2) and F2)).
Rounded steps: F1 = -0.16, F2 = 0.29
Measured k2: -3.9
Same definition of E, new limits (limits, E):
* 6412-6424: 763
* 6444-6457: 755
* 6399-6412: 764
